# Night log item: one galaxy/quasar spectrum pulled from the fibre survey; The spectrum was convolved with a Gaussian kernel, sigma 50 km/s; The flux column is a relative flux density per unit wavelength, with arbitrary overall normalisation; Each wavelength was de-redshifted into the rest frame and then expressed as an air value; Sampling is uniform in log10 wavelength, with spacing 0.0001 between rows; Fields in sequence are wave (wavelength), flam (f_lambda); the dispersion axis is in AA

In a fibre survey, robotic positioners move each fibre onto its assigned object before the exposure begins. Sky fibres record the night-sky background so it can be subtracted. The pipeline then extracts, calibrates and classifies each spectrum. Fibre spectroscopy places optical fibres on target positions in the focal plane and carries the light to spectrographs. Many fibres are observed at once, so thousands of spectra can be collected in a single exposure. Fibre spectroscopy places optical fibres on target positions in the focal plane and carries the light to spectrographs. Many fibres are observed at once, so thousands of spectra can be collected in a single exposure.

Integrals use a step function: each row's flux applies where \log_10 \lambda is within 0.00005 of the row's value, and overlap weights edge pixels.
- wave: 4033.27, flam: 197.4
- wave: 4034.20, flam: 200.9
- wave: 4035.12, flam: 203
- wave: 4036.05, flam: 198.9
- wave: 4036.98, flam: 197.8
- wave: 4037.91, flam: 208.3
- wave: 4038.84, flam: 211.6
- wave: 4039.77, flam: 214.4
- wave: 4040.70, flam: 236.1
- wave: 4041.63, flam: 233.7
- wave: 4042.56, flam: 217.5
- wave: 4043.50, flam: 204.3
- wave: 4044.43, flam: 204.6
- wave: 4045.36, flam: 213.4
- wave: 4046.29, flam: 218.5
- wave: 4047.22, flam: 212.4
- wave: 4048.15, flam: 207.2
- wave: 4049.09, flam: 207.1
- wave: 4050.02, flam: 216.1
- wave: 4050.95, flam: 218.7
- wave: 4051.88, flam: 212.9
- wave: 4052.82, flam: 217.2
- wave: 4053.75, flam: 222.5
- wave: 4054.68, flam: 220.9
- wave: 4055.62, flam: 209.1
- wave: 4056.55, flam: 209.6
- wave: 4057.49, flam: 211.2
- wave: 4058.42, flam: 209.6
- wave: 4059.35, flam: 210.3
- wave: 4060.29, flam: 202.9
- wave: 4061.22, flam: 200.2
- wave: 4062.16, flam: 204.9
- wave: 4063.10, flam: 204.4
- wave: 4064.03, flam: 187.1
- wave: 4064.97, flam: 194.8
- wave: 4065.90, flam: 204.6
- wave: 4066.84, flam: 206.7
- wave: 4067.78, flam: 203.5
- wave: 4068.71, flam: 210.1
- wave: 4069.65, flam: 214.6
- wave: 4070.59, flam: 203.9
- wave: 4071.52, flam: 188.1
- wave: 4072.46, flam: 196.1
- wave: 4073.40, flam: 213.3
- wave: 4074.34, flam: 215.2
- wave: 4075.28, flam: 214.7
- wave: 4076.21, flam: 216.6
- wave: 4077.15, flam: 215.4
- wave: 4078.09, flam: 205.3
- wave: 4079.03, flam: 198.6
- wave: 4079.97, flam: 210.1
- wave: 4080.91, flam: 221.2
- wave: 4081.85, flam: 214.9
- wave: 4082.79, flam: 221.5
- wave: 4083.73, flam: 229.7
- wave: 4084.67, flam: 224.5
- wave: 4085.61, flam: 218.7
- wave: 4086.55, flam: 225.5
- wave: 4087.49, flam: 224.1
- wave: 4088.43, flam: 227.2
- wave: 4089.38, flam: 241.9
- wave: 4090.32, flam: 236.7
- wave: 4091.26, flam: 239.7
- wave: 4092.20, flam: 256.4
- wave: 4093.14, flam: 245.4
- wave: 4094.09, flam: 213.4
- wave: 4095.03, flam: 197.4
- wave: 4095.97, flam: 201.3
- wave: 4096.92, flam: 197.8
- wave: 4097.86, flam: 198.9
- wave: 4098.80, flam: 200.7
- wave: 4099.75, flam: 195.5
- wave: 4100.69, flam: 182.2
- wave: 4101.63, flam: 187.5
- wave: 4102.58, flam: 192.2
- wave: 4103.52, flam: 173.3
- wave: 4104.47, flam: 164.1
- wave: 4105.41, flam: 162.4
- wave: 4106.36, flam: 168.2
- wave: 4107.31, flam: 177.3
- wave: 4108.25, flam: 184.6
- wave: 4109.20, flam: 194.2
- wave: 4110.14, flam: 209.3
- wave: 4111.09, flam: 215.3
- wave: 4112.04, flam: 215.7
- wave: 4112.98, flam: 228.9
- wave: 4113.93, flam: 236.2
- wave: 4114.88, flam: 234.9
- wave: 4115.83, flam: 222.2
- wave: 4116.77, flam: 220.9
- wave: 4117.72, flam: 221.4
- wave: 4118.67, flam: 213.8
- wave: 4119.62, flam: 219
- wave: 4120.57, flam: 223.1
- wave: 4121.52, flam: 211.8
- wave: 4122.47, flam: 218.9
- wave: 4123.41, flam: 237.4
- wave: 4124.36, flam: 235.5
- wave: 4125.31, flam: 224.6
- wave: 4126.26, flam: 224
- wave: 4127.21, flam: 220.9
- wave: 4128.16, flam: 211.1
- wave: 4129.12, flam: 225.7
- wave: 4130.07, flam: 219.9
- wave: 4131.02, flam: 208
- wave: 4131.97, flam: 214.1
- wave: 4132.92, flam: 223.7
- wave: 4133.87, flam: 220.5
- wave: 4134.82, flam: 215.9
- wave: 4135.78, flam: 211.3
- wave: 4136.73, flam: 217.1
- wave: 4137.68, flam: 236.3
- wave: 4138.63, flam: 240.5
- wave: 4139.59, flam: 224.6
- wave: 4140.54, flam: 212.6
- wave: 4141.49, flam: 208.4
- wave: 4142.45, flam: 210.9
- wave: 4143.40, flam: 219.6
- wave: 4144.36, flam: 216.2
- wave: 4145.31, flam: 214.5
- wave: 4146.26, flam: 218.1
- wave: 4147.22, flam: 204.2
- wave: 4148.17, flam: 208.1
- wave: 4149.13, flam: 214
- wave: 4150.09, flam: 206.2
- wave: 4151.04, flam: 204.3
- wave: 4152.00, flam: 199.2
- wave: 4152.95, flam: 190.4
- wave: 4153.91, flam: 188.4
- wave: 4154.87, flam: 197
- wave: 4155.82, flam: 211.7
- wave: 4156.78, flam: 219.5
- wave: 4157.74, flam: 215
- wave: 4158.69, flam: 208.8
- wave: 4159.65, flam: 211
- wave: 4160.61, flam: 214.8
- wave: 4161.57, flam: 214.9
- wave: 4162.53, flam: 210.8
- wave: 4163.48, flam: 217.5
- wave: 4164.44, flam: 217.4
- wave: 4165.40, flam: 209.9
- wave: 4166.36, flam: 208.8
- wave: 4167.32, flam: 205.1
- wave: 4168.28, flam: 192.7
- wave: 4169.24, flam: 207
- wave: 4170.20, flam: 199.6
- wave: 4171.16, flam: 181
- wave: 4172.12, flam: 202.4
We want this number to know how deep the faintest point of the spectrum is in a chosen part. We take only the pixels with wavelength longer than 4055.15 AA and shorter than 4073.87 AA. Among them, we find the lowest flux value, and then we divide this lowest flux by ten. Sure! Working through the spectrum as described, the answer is 18.7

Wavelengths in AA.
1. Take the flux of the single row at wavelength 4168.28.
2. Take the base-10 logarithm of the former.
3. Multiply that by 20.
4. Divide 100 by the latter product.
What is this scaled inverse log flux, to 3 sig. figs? 2.19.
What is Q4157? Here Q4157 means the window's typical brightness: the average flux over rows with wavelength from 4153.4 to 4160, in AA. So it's 207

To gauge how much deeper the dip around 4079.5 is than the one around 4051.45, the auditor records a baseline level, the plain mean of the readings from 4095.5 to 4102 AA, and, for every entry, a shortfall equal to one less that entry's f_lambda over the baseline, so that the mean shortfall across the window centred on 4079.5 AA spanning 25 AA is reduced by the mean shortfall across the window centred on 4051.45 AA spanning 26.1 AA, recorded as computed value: -0.02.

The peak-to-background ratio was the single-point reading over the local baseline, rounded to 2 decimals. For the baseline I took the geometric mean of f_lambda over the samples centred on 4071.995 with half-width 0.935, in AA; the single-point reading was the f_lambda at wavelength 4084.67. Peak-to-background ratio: 1.17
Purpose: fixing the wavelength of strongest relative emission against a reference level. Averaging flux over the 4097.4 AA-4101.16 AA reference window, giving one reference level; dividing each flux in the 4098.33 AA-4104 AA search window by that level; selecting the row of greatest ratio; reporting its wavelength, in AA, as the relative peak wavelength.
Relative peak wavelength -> 4098.80 AA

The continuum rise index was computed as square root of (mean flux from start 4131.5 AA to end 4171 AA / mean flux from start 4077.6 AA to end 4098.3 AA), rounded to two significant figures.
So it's 0.98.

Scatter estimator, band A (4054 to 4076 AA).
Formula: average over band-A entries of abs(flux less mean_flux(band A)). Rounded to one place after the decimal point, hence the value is 6.5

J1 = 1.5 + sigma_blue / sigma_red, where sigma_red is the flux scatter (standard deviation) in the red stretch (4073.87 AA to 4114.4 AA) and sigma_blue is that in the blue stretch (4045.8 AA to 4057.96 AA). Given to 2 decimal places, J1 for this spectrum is 1.73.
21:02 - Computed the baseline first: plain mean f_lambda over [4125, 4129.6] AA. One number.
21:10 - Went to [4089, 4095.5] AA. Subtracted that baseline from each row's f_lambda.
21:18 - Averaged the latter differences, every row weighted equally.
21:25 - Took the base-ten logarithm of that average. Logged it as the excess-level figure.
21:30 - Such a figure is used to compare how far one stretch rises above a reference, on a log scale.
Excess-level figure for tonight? 1.1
